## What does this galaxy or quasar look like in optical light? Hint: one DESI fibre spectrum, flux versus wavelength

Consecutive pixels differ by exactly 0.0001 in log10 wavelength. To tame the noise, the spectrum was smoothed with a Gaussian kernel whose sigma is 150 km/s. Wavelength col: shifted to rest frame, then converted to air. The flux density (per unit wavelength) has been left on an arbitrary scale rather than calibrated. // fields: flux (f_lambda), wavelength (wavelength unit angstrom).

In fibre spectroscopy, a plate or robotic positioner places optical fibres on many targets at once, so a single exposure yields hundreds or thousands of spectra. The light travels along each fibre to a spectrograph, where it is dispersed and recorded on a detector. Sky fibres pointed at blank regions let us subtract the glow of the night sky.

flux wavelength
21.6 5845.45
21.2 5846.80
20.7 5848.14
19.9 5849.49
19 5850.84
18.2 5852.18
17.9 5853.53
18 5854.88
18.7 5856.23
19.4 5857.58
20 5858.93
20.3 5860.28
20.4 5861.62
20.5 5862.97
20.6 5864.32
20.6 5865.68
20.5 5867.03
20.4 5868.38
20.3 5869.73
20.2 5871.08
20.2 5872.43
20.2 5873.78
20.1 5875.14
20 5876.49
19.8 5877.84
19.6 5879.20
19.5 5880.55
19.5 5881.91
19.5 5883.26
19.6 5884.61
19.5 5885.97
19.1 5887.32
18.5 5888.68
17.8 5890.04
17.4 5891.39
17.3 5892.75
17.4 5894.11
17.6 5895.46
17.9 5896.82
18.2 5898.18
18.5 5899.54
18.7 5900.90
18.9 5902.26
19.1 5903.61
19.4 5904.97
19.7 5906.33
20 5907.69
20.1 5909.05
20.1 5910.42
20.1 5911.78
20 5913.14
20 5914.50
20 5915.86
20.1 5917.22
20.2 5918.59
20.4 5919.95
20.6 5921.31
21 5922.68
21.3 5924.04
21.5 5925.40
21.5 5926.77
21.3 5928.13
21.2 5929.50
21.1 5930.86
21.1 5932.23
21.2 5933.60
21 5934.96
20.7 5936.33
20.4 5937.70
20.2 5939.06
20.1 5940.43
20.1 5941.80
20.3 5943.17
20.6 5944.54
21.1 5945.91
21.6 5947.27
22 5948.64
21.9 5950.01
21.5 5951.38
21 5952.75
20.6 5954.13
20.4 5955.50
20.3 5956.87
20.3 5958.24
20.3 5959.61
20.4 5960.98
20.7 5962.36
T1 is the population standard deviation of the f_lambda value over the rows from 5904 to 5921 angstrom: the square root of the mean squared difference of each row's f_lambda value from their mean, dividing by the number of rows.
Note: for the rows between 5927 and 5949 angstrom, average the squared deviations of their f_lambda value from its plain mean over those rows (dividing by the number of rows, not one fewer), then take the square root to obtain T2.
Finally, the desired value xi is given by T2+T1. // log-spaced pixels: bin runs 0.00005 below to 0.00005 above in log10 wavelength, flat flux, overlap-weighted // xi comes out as 0.8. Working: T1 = 0.24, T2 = 0.5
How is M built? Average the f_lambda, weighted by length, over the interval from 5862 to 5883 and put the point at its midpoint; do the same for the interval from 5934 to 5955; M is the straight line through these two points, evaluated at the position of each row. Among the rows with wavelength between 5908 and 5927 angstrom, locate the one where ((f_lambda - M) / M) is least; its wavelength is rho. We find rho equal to 5915.86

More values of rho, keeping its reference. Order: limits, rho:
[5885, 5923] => 5892.75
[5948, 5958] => 5956.87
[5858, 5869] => 5858.93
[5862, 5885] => 5883.26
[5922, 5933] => 5932.23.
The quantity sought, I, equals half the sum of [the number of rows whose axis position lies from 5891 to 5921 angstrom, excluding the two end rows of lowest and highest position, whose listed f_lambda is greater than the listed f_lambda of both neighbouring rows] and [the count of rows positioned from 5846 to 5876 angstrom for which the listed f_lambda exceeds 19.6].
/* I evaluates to 8.0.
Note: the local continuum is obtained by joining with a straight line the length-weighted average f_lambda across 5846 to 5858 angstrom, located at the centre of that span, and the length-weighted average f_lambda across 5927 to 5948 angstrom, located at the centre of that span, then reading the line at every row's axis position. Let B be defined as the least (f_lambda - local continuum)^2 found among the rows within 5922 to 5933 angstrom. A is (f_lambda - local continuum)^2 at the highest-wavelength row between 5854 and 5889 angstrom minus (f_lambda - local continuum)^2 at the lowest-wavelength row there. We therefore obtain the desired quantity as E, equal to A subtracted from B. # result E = -0.2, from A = 0.3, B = 0.141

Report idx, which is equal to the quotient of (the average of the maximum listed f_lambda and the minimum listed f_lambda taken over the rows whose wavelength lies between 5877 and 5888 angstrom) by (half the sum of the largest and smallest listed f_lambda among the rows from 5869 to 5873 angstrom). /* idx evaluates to 0.96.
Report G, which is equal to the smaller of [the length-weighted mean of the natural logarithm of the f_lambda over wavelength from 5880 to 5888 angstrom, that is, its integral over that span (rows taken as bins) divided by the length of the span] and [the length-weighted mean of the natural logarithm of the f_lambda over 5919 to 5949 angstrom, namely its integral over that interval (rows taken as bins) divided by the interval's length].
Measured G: 2.969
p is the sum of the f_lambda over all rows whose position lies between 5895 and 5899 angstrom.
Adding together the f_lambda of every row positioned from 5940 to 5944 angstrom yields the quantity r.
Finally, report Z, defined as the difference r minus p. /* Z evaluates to 7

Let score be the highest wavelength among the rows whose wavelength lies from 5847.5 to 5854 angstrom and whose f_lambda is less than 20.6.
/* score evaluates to 5853.53 angstrom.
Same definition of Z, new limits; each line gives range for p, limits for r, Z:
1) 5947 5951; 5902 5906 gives -8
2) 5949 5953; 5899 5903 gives -8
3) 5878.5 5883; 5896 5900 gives -4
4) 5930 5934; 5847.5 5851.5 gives -4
